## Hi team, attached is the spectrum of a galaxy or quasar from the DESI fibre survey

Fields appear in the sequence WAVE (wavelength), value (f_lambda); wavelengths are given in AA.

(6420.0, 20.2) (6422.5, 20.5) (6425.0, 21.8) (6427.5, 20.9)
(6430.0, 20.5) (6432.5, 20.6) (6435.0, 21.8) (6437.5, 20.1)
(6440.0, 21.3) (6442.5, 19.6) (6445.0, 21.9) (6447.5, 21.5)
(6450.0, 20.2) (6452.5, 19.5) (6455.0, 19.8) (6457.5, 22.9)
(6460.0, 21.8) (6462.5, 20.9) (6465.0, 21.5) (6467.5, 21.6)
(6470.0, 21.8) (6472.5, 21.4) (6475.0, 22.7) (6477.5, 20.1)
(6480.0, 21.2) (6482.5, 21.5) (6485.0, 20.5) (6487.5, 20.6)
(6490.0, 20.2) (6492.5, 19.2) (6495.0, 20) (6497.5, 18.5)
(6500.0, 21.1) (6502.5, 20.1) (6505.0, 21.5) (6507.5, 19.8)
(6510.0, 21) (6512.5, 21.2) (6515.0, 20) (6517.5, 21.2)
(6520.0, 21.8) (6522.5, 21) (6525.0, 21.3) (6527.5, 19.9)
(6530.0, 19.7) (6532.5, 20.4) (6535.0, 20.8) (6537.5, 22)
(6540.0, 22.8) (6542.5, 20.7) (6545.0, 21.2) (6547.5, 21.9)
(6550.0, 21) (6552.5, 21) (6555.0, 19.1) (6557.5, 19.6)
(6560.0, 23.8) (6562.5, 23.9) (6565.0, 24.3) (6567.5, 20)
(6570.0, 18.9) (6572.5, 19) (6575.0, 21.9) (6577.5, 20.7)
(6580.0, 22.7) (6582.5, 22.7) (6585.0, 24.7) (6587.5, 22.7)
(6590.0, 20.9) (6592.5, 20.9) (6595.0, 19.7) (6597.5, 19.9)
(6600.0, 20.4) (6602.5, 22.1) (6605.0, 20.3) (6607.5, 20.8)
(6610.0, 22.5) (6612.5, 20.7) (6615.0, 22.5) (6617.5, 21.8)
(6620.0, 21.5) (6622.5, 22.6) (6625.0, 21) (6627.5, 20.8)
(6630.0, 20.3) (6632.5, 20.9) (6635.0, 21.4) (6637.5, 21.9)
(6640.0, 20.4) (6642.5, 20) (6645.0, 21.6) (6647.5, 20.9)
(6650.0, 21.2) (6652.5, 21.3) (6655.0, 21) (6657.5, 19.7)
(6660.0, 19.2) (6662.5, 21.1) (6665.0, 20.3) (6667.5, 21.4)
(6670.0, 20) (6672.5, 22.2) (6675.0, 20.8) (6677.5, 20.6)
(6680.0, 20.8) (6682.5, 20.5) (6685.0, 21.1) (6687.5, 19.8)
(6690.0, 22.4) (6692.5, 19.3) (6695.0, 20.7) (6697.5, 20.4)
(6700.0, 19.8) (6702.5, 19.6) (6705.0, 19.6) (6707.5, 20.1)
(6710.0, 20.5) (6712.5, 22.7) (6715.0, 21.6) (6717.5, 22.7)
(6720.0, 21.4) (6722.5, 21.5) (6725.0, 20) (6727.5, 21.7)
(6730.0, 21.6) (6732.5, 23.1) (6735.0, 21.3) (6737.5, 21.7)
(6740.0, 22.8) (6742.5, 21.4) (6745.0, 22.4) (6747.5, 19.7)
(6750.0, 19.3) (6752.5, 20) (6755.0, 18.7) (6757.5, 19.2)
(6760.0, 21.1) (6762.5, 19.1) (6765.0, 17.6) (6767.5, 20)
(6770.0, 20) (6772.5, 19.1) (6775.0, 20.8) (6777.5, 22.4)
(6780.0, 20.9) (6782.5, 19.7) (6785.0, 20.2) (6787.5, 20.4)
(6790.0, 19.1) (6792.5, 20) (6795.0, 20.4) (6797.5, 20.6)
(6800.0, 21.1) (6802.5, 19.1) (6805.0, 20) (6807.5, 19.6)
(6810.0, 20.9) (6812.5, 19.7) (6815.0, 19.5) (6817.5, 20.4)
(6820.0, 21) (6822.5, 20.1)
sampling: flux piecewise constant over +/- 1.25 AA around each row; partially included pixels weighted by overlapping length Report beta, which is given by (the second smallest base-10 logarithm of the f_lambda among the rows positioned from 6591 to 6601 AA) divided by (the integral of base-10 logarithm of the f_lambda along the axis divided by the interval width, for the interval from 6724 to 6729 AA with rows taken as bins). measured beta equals 0.98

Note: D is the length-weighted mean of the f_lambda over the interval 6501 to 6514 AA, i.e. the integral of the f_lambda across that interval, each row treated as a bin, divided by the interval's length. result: 20.7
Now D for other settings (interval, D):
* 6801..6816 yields 19.8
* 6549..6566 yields 21.8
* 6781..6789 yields 20.1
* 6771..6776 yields 19.9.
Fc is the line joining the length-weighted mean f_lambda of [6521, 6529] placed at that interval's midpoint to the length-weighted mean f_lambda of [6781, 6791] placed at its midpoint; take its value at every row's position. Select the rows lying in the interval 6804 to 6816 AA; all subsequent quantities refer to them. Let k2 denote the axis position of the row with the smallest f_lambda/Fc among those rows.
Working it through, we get 6815.0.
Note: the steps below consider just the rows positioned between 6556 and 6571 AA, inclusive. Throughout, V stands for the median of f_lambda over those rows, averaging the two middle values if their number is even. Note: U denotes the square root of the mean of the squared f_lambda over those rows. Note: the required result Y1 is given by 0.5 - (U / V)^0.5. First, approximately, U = 21.9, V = 21.90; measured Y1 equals -0.499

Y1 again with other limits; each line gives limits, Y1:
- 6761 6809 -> -0.501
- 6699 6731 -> -0.491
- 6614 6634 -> -0.504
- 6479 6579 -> -0.500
